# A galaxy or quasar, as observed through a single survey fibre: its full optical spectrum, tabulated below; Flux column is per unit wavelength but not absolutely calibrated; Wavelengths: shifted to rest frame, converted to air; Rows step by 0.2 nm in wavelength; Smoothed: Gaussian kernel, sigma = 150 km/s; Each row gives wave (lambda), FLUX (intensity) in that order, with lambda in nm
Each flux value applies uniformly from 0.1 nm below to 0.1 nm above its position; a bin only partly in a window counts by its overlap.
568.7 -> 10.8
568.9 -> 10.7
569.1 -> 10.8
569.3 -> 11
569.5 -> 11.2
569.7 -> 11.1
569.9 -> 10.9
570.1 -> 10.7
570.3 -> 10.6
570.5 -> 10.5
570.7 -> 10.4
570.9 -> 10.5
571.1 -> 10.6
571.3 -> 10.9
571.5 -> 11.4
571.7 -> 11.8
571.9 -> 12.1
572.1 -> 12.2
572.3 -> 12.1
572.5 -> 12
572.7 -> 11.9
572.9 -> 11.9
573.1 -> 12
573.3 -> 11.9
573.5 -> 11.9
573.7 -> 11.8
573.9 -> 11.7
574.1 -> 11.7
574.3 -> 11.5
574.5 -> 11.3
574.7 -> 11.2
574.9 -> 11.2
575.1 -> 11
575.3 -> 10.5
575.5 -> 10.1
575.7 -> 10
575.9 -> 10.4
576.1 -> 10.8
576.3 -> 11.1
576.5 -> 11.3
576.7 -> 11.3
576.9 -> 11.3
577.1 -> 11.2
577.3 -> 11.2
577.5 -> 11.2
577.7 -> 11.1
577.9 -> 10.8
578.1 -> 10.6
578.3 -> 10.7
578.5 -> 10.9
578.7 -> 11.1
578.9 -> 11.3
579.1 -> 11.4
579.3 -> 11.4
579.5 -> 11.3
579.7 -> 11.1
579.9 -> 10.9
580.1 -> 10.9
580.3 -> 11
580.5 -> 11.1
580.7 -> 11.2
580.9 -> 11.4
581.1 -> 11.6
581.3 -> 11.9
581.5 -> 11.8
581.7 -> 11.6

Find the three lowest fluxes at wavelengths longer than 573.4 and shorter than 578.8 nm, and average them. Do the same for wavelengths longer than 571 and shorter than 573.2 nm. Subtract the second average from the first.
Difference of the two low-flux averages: -0.8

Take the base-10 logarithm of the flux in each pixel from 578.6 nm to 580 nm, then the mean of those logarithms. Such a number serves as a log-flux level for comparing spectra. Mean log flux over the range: 1.05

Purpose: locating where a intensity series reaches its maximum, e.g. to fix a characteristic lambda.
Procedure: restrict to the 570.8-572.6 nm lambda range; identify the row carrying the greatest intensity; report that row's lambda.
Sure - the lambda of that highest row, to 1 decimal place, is 572.1 nm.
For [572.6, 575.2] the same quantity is 573.1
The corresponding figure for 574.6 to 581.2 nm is 581.1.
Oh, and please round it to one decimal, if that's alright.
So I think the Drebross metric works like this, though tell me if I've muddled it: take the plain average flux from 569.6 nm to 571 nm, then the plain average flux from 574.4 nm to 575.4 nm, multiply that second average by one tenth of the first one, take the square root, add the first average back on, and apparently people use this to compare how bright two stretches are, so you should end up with 14.1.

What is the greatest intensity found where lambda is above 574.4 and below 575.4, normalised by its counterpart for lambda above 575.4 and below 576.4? 1.02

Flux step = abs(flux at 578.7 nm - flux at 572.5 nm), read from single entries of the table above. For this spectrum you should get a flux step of 0.9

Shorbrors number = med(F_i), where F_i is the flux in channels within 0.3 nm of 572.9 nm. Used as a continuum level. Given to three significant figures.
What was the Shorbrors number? 11.9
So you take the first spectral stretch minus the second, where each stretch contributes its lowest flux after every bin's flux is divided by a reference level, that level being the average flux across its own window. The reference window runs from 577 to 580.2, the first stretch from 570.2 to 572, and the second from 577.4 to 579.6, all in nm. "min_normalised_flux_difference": -0.02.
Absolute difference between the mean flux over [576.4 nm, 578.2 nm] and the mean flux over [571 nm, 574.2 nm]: 0.63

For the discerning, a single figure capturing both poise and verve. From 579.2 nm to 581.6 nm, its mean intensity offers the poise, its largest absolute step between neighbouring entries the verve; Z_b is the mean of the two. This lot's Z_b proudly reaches 5.80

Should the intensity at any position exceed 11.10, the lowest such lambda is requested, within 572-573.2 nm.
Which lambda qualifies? 572.1 nm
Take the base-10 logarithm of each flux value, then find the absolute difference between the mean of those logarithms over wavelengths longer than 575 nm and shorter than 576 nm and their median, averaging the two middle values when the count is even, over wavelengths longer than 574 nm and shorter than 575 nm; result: 0.036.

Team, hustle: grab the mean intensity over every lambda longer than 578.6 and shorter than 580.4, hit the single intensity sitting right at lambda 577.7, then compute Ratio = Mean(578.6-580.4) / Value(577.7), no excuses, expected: 1.01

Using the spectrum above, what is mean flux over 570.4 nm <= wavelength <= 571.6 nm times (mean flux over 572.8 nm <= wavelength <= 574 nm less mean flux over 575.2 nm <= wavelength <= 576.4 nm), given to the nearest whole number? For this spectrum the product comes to 15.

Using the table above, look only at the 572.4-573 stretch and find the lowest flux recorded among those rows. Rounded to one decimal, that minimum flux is 11.9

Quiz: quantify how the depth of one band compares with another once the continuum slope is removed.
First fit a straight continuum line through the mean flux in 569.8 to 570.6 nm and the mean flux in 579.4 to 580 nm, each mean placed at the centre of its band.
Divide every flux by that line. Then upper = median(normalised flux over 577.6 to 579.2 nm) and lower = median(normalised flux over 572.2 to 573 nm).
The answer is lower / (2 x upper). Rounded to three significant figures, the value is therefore 0.557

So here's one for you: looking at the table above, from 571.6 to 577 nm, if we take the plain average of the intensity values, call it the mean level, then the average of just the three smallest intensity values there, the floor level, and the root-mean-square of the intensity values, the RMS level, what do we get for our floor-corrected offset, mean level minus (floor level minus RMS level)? 12.7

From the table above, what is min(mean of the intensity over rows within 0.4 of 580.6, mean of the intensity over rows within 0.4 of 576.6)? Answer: 11.2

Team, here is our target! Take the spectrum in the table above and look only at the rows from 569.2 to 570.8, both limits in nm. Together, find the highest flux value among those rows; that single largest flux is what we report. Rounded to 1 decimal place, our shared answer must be 11.2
